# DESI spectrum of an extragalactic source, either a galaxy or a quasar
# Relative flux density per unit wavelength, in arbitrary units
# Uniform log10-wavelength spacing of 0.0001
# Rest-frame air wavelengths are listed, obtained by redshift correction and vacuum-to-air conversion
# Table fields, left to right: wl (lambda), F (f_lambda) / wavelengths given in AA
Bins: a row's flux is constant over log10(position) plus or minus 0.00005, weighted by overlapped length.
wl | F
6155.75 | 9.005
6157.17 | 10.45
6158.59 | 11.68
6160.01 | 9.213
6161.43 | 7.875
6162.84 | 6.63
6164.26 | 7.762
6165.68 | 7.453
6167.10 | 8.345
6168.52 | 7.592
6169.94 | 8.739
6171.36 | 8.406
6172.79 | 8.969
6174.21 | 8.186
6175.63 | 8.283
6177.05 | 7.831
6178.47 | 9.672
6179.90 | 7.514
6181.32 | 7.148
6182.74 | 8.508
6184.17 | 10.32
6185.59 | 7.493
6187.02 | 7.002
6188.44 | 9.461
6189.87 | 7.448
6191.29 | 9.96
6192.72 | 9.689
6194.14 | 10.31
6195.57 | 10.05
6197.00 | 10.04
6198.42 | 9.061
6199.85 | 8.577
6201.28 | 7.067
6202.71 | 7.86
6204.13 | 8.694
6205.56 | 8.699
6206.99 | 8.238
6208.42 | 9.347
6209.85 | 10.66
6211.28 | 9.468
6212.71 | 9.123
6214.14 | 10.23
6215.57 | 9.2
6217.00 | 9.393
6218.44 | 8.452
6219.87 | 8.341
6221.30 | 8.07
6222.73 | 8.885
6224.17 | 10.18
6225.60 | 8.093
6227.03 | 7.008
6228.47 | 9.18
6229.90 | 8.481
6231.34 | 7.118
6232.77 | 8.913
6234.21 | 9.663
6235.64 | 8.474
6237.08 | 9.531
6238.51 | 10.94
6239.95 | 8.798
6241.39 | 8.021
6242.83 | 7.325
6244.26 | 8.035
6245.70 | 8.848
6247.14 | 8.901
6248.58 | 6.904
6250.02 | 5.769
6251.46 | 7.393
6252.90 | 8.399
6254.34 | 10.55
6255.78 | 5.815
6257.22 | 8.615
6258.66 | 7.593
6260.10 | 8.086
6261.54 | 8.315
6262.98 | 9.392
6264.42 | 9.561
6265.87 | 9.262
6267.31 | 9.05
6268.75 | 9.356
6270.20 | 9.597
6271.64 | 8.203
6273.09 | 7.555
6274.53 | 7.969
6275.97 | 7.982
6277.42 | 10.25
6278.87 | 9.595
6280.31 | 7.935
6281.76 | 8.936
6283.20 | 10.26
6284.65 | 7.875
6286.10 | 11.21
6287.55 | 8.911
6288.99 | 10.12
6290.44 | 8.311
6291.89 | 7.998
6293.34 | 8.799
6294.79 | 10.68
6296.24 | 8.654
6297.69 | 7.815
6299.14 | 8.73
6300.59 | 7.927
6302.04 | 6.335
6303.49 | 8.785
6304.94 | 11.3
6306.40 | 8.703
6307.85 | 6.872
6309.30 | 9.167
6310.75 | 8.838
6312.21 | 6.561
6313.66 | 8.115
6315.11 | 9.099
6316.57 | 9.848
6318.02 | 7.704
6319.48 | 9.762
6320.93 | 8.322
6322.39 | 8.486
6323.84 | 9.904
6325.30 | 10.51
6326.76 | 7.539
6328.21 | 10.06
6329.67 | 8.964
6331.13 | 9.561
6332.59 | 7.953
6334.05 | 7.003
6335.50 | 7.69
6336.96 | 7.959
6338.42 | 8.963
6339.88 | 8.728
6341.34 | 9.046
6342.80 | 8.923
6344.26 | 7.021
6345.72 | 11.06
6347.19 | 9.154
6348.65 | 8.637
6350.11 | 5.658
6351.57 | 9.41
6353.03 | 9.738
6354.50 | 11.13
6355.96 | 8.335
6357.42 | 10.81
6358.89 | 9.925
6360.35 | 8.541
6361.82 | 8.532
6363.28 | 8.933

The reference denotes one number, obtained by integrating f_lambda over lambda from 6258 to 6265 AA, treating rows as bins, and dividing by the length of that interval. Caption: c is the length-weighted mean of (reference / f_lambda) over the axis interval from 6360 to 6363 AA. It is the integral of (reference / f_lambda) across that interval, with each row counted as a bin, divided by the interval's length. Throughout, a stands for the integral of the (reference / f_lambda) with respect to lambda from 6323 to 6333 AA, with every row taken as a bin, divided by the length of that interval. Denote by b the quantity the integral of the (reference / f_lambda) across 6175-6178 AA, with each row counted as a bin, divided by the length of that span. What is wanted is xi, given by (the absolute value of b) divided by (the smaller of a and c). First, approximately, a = 0.94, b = 1.05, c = 1.00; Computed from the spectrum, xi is 1.12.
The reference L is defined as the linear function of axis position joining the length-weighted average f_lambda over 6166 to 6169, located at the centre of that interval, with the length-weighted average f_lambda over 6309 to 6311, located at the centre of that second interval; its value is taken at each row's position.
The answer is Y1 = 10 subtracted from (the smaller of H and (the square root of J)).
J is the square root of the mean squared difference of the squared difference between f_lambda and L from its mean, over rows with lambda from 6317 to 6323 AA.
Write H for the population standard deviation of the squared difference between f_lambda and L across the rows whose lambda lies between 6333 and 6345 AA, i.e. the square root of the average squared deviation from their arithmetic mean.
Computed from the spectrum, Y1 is -9.21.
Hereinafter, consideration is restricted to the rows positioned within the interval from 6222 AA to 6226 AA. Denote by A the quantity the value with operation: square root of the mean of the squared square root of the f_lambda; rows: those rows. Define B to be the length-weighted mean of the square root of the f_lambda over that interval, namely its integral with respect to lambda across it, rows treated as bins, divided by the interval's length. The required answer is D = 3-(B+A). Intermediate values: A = 3.01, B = 3.02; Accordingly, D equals -3.0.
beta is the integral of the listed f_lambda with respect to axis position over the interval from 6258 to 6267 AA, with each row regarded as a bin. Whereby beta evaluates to 79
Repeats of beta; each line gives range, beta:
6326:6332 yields 54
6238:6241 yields 29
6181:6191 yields 83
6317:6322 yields 43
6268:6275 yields 60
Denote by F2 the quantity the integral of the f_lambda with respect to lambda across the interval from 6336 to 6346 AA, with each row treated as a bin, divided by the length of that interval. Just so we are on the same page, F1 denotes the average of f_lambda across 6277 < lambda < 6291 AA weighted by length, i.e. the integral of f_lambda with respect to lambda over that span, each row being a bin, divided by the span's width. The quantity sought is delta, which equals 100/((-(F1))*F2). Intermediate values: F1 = 9.33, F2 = 8.69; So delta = -1.23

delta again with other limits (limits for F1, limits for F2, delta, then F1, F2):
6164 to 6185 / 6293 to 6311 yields -1.39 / 8.32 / 8.66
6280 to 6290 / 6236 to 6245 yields -1.22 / 9.35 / 8.76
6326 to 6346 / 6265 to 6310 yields -1.32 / 8.55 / 8.84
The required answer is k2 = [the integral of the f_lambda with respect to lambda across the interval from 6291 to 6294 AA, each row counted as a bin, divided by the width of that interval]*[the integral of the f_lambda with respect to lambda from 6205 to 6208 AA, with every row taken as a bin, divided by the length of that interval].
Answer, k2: 72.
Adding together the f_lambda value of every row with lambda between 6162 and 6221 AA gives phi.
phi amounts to 355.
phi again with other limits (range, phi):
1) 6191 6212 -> 138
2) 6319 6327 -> 55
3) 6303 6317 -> 87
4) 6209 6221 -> 75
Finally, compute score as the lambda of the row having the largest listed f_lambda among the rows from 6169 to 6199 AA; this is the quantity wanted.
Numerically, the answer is 6184.17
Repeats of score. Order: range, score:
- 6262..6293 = 6286.10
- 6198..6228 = 6209.85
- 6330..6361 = 6354.50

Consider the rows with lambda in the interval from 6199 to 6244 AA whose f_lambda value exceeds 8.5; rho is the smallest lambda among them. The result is 6199.85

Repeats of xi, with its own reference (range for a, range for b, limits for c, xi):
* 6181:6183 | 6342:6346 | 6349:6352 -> 0.91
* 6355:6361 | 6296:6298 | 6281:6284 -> 1.16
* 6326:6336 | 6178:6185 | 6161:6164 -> 0.98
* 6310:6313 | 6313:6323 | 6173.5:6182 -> 0.92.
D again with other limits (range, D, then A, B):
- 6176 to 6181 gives -2.8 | 2.89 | 2.87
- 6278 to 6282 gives -2.9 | 2.97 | 2.97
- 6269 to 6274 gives -2.8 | 2.91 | 2.91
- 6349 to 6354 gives -2.8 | 2.88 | 2.88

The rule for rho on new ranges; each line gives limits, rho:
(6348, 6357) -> 6348.65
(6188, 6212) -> 6188.44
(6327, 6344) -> 6328.21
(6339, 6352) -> 6339.88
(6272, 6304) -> 6277.42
